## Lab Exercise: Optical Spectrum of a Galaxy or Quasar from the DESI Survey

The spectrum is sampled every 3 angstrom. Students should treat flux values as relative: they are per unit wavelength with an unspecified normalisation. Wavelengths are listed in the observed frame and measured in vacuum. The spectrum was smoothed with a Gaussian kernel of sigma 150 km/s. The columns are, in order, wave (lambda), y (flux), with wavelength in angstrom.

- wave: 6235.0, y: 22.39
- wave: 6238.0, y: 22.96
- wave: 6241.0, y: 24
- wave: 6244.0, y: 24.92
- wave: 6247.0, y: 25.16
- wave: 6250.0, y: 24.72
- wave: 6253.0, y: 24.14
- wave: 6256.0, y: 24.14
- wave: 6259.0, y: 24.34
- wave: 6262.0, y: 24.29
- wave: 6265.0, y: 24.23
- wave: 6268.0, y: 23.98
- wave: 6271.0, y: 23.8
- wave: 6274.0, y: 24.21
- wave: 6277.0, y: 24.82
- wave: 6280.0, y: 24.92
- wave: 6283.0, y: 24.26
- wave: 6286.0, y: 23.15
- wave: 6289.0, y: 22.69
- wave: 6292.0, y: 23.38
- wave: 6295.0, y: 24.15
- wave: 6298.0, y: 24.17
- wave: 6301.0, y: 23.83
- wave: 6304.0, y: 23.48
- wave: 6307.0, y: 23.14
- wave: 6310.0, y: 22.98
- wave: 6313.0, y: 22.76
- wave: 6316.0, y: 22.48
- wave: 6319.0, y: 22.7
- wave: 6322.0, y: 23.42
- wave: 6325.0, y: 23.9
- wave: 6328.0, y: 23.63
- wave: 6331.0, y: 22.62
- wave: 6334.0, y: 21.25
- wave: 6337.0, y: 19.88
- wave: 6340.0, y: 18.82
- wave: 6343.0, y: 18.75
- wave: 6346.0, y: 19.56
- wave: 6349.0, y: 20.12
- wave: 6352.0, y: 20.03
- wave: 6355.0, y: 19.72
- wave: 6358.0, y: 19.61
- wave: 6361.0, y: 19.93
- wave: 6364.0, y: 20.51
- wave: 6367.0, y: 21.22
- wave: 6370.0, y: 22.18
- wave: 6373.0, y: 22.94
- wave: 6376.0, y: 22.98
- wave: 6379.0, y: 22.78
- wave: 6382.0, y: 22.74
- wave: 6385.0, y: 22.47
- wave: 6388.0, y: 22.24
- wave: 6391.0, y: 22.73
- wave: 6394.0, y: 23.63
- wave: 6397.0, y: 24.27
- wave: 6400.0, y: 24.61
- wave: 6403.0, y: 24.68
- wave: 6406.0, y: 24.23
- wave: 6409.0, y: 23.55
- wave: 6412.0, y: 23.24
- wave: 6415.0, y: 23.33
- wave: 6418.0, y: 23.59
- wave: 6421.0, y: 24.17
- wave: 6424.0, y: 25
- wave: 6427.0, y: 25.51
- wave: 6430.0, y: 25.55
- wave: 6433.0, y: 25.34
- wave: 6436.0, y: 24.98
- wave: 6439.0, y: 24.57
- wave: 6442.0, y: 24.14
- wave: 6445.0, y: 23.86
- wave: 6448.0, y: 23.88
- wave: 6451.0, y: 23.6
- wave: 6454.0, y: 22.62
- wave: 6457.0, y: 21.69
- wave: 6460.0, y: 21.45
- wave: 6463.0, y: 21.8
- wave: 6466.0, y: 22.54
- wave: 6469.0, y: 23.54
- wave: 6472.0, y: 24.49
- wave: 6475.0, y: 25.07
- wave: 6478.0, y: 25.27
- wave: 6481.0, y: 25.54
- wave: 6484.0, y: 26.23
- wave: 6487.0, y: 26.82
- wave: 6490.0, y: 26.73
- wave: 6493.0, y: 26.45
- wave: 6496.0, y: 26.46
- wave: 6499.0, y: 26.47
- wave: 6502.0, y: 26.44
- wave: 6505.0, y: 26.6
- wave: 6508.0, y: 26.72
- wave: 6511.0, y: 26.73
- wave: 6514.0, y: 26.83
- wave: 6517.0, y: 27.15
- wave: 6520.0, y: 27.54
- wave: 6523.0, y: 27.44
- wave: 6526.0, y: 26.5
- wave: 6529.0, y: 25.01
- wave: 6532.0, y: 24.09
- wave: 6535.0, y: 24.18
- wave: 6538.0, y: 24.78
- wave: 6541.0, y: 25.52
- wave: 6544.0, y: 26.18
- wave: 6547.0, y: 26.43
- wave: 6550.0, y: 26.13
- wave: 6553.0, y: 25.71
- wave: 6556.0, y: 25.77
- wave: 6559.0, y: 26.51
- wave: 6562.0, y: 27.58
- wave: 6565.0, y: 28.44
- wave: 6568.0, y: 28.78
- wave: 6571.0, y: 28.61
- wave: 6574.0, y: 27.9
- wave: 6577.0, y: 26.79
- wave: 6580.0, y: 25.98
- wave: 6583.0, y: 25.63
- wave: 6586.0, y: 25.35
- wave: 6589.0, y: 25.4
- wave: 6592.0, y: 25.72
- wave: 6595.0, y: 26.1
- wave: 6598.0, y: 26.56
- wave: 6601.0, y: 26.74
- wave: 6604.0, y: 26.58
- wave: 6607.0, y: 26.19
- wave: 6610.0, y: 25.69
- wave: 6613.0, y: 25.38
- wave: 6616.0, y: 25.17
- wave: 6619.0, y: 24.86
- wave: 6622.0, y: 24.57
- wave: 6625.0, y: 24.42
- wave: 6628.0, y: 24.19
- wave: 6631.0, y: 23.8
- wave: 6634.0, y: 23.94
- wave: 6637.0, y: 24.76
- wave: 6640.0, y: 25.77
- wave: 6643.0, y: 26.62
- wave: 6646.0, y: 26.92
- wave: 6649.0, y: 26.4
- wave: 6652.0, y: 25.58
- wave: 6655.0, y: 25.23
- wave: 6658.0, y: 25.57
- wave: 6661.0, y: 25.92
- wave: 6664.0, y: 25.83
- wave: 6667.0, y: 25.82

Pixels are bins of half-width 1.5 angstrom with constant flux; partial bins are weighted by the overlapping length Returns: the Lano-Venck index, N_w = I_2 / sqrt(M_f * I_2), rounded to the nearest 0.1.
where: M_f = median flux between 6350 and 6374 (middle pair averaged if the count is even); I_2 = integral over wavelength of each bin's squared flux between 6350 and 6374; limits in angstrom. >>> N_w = 22.6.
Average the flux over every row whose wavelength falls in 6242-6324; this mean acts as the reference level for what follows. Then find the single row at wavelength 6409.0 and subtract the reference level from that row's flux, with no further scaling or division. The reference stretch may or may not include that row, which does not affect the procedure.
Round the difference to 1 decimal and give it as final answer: -0.3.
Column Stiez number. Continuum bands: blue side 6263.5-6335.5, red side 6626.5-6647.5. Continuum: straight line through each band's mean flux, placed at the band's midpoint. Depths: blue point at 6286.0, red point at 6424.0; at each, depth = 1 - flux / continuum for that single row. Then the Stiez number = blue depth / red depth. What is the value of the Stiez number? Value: -0.3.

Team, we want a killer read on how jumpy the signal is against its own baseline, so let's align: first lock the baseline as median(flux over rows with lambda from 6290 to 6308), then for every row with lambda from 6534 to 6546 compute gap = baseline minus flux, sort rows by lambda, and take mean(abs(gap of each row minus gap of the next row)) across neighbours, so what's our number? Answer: 0.67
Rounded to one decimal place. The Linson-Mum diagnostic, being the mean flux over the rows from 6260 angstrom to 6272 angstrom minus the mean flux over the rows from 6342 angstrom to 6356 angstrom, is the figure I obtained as 4.4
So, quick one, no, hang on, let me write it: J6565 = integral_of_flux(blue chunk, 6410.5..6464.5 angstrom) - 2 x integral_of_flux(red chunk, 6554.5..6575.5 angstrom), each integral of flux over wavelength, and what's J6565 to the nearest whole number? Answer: 123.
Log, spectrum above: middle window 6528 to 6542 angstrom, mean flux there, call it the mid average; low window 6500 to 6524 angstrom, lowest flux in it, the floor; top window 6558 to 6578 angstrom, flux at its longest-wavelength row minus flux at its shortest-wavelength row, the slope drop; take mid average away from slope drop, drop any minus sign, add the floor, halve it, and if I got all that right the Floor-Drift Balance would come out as 25.4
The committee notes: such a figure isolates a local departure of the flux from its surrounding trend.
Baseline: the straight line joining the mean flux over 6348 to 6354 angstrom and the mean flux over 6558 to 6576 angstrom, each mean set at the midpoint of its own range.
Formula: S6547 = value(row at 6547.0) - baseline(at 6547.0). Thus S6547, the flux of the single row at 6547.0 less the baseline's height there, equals -0.8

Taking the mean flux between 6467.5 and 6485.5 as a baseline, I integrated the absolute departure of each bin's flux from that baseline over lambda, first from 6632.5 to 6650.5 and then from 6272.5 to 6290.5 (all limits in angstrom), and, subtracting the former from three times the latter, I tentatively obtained 34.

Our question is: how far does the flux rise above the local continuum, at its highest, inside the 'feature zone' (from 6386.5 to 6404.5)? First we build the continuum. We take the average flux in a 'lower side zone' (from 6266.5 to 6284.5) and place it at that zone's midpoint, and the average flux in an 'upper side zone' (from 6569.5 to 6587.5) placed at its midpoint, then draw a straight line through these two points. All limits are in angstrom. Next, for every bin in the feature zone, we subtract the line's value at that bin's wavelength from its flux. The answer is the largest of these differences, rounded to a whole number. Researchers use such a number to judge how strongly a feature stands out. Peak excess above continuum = -1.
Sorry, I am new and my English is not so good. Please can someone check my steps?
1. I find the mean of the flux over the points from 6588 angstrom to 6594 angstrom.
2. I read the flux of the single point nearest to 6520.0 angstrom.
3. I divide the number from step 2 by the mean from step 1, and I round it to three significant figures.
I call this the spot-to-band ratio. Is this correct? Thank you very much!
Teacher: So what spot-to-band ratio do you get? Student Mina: 1.08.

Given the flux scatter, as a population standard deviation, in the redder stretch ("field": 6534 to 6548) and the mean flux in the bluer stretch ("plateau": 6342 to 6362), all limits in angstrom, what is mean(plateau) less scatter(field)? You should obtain 18.8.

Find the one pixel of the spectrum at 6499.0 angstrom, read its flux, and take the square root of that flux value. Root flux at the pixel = 5.14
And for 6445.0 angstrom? 4.88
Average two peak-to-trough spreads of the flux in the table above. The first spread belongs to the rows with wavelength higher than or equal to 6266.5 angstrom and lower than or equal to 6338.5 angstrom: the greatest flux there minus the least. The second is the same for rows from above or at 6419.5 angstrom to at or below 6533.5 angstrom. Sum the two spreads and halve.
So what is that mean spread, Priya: 5.6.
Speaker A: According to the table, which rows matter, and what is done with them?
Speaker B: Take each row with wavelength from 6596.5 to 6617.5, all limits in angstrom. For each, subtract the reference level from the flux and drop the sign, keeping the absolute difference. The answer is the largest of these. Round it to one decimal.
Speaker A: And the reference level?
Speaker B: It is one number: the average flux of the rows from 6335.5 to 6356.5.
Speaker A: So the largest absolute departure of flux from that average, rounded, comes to 7.2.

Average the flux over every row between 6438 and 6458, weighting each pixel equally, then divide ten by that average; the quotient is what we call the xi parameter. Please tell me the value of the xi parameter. 0.43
